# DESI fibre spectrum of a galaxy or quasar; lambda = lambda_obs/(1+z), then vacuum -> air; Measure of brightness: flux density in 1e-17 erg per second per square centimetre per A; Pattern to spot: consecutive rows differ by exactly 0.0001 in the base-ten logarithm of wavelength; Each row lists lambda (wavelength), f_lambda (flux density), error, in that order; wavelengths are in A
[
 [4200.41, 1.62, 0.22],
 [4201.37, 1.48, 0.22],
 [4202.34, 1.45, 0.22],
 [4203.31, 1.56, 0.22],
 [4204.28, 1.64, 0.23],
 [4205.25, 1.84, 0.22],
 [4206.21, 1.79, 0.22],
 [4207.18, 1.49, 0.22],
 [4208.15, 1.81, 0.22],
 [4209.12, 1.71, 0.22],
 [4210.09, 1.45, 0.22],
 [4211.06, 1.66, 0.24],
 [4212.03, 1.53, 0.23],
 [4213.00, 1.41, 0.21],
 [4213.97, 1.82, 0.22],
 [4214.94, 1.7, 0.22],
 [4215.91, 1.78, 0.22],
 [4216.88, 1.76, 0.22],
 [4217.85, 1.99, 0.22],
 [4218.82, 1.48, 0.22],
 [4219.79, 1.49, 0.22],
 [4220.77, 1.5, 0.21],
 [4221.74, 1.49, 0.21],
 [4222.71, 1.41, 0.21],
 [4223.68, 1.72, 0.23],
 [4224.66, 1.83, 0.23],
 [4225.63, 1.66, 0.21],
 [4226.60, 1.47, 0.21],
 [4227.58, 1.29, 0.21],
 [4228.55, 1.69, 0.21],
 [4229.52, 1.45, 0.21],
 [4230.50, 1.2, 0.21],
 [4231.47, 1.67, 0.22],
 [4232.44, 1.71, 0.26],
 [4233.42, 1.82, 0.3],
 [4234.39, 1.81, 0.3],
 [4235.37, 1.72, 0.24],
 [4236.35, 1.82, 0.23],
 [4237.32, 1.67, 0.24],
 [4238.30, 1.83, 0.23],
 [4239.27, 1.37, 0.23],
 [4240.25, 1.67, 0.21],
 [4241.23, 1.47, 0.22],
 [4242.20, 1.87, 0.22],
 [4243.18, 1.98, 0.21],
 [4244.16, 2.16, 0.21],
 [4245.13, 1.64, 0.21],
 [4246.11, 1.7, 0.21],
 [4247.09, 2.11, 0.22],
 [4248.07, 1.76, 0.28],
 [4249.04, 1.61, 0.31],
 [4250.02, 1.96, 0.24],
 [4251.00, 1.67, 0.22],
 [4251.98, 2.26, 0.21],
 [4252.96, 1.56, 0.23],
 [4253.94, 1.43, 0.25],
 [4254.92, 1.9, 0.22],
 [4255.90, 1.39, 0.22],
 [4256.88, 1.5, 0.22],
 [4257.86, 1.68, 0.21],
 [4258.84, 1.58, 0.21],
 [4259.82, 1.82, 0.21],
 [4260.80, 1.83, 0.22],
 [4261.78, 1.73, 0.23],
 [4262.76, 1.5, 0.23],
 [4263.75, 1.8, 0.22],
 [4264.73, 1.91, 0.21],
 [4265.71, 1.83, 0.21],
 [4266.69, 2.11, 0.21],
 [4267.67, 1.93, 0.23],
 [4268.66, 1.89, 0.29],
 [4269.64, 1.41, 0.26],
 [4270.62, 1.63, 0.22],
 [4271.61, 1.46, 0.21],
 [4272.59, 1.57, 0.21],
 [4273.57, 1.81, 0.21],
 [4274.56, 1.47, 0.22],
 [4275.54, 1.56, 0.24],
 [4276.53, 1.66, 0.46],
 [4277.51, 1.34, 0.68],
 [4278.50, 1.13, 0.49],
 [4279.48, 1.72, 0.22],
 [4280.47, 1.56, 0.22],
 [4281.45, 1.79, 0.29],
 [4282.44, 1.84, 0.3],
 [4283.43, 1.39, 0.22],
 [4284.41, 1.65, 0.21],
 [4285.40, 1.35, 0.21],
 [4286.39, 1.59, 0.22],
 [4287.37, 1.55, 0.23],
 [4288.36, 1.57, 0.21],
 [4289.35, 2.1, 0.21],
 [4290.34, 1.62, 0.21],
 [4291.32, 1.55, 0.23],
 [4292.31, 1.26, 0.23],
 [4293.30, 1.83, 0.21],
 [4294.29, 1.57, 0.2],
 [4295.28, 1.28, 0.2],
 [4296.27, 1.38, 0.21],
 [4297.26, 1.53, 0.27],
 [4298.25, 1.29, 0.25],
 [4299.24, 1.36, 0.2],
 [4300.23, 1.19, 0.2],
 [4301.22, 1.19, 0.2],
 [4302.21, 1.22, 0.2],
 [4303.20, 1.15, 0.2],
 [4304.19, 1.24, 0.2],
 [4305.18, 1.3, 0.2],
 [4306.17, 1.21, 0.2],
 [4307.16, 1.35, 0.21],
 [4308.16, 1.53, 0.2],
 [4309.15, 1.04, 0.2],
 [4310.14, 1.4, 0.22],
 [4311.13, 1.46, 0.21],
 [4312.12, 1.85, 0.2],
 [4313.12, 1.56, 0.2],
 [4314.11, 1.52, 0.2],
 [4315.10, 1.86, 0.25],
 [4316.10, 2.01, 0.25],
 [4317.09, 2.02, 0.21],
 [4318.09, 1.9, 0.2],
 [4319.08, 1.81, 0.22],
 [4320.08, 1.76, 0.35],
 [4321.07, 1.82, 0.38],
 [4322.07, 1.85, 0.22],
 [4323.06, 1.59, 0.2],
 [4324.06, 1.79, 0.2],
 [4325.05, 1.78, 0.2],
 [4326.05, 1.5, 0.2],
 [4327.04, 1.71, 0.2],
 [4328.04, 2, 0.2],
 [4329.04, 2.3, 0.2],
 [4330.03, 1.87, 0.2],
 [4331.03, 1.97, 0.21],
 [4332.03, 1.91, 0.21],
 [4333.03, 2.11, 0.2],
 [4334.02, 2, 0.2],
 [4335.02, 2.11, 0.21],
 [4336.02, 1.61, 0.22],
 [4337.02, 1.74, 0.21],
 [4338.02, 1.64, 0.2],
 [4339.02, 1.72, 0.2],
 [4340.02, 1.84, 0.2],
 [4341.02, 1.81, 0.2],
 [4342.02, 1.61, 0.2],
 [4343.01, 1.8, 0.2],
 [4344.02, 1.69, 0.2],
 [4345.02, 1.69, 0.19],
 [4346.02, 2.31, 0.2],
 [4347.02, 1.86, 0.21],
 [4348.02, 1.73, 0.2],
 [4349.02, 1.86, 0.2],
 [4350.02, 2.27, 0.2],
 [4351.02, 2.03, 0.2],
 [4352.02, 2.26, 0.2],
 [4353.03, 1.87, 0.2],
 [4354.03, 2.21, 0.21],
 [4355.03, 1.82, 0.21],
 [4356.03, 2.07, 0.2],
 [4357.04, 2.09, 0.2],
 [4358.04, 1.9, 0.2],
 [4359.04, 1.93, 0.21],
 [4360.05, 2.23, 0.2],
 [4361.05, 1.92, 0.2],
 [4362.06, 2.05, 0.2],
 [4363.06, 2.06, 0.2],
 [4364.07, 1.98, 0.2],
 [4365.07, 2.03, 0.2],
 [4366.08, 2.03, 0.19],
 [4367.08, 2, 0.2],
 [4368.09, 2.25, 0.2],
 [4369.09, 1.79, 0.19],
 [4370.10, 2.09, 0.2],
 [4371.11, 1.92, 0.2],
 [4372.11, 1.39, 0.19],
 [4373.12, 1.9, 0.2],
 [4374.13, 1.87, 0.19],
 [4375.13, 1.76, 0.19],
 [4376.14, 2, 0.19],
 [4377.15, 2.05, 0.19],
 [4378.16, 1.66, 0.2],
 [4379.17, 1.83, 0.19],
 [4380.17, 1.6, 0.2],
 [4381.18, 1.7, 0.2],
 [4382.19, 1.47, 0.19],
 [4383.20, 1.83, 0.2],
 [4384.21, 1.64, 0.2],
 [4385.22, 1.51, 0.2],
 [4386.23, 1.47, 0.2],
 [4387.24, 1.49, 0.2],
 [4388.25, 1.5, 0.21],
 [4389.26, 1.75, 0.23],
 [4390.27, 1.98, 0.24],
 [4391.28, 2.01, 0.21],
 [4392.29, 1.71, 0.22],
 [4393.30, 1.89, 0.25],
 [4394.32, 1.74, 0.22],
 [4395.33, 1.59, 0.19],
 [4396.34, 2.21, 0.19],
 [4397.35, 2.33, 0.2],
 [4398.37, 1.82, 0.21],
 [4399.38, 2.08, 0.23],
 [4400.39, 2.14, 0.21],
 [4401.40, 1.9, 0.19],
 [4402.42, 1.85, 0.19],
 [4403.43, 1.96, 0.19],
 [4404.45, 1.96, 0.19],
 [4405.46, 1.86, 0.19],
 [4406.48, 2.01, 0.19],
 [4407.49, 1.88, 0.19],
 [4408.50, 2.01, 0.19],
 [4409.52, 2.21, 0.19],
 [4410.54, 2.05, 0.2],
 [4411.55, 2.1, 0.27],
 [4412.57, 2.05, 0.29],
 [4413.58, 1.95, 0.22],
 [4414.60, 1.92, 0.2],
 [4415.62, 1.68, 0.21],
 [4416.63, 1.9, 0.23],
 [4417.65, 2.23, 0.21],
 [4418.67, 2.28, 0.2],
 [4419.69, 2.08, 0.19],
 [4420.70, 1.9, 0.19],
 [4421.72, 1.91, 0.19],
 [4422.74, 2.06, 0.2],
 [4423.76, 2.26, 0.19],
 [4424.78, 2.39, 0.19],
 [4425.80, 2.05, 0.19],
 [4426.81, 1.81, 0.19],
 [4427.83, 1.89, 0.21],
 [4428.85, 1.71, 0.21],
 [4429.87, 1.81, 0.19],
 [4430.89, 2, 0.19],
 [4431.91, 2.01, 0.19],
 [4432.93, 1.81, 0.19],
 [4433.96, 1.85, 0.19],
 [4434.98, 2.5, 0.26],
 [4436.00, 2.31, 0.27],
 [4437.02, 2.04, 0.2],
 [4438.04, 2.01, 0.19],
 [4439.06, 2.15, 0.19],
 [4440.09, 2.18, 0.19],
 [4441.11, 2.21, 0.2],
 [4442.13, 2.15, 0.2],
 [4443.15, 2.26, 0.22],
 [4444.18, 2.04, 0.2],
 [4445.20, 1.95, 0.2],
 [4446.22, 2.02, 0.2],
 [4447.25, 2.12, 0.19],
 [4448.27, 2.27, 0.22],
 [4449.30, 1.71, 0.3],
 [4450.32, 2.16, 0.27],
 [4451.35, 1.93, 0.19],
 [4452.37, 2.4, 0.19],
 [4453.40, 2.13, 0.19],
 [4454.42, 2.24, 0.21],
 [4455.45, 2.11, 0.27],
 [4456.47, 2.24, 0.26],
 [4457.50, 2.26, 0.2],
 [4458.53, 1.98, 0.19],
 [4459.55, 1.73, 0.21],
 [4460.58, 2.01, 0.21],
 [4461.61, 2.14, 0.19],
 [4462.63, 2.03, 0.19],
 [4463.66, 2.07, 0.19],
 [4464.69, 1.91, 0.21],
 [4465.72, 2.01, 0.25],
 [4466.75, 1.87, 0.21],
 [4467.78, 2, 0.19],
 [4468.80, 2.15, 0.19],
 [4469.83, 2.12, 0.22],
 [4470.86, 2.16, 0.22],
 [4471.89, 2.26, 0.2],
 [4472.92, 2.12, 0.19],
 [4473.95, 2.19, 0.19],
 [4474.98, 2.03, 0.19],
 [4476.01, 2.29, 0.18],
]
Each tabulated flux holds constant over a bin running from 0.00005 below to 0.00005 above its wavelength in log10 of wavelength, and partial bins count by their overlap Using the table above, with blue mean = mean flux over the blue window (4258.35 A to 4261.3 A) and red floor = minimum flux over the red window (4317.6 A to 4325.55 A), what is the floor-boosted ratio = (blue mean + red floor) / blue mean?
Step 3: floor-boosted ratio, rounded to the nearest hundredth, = 1.91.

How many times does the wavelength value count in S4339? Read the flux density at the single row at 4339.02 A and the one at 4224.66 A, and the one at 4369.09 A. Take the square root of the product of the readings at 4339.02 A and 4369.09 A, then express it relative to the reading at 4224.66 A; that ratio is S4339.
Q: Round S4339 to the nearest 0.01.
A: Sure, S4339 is 0.96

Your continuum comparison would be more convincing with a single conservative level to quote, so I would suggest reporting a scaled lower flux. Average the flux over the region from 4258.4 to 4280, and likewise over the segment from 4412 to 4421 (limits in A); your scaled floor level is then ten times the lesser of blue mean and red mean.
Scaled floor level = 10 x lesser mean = 16.68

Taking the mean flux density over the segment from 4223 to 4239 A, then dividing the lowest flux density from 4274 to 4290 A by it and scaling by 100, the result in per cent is 69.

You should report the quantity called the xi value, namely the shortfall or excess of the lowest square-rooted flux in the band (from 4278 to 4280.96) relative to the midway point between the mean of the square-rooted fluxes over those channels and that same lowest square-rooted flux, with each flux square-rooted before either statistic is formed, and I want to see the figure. -0.072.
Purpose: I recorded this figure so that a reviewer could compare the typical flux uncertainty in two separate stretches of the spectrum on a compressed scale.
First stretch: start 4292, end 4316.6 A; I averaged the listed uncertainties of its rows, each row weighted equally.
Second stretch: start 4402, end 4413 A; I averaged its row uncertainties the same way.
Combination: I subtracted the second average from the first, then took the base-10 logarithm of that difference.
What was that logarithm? -2.3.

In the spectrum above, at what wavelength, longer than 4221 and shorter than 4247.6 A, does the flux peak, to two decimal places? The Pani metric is 4244.16 A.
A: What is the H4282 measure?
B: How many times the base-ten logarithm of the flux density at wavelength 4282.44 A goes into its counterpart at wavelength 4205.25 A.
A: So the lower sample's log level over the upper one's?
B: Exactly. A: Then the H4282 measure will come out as 1.0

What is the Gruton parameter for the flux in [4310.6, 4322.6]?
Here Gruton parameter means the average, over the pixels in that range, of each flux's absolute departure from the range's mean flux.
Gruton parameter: 0.140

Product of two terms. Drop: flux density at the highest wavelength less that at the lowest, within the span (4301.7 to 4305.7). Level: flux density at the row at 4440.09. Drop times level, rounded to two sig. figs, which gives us 0.17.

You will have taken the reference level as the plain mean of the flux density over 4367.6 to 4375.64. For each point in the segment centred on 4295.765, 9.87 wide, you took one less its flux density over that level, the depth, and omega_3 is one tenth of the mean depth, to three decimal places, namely 0.024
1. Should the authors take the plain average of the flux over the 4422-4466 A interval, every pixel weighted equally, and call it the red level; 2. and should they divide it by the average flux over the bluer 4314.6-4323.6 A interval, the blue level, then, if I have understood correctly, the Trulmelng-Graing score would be 1.12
